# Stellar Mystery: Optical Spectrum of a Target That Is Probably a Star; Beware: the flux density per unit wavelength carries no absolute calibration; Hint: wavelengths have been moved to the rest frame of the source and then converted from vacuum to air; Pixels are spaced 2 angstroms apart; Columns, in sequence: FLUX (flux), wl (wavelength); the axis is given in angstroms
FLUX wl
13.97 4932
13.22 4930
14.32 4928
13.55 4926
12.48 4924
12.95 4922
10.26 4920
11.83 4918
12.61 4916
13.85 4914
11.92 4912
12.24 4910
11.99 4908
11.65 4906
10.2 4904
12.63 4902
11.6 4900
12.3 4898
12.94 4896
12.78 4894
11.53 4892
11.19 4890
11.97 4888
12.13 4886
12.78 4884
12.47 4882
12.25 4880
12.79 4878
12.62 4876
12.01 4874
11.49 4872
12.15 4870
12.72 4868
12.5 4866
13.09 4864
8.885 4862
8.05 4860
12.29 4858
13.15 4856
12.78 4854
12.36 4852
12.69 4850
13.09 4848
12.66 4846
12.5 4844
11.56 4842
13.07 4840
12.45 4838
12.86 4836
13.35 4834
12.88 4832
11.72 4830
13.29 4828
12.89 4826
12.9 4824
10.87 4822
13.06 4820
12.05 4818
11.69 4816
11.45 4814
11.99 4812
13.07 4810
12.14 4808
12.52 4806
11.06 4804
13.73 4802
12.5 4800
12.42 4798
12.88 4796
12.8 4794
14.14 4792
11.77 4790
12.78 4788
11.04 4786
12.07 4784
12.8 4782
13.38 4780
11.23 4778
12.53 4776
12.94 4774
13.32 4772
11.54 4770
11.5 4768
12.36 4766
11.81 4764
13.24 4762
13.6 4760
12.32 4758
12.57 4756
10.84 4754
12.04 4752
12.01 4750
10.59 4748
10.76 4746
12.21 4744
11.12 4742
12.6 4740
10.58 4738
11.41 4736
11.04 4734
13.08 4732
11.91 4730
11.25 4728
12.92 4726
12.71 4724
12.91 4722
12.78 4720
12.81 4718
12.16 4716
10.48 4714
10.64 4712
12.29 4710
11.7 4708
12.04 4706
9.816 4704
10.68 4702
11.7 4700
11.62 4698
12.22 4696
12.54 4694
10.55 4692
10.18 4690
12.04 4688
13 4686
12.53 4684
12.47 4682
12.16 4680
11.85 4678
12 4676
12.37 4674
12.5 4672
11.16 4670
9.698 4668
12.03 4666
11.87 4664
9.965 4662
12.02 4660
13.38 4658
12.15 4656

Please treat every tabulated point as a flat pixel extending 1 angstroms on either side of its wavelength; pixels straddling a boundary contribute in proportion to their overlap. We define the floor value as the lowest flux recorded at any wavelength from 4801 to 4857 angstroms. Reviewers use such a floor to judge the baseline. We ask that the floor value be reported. 10.87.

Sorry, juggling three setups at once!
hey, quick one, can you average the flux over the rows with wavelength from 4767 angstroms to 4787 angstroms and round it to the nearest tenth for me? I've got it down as 12.2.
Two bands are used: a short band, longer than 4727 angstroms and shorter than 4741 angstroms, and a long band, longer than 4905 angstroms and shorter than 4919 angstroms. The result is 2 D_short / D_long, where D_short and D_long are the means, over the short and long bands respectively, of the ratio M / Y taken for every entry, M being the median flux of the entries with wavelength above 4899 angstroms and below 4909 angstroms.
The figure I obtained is 2.11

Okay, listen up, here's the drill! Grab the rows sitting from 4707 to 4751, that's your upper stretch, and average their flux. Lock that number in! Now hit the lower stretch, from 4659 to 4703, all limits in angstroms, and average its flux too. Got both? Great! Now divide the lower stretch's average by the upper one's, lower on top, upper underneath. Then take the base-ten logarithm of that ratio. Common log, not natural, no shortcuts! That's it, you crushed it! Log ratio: -0.005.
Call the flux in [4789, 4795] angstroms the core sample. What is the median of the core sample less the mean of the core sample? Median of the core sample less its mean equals -0.10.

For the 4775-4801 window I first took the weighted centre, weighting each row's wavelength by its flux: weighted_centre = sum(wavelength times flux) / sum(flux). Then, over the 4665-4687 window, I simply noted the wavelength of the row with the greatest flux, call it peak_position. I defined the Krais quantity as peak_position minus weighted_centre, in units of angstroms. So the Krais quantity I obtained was -102.1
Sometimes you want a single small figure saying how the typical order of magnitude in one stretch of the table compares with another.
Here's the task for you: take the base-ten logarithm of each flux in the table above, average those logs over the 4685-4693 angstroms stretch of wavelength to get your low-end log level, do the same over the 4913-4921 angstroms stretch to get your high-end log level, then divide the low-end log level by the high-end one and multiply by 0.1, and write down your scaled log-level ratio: 0.098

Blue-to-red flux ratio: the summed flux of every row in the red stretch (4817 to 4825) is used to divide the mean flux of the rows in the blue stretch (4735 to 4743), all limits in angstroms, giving 0.234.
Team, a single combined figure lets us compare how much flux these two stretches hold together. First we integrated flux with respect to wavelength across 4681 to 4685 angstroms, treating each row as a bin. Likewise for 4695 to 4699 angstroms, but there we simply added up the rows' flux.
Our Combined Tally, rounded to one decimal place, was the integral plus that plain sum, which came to 73.8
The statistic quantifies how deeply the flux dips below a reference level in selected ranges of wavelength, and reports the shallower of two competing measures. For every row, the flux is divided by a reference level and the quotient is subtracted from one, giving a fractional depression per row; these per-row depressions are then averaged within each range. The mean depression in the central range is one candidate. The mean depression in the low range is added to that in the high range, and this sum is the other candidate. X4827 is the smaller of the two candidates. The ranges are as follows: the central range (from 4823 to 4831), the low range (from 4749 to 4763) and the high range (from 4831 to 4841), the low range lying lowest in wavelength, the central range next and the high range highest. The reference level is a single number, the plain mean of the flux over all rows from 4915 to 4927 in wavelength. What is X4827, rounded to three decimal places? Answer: -0.060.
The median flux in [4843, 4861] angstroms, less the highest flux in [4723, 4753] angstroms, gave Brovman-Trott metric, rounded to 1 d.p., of -0.4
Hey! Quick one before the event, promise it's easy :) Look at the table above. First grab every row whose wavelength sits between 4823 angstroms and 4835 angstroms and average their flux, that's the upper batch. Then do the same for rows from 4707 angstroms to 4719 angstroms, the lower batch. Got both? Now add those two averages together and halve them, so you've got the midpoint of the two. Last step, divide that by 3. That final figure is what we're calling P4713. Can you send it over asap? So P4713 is 4.09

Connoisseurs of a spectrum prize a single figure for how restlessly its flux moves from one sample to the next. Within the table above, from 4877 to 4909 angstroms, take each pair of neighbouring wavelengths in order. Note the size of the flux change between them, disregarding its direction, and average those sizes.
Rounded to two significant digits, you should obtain 0.73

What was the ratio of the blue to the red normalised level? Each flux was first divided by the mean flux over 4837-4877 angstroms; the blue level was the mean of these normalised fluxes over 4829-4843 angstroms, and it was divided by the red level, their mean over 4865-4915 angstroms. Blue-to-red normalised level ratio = 1.03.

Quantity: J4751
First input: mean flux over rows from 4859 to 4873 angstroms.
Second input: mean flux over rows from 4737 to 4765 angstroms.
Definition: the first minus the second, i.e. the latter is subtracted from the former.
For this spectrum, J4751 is -0.6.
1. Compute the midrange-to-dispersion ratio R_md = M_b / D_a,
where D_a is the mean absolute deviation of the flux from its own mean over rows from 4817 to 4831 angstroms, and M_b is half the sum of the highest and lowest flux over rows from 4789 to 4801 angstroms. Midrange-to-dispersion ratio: 17.8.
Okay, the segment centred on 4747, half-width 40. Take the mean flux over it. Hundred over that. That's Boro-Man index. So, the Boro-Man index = 8.31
